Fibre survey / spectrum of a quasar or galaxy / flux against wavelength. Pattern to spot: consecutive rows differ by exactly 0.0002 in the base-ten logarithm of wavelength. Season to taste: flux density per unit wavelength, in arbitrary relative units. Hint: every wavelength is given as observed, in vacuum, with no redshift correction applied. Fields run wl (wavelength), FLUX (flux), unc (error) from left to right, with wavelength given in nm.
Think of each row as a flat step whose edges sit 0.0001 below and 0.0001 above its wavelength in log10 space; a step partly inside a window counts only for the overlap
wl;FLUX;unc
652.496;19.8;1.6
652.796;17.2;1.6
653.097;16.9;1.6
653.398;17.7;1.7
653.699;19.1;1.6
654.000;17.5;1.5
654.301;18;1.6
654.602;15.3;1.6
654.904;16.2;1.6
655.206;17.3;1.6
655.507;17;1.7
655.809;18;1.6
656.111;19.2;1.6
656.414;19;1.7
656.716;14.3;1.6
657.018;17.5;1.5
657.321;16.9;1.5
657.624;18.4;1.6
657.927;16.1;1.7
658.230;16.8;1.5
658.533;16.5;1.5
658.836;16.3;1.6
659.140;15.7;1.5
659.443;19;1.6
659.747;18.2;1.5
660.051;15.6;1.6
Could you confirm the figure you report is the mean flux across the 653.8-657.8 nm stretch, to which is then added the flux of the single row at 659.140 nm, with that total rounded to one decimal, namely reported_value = 33.0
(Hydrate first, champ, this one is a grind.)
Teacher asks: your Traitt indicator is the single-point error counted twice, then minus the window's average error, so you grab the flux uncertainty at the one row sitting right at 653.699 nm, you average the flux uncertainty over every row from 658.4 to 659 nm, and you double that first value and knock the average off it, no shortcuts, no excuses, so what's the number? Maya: 1.65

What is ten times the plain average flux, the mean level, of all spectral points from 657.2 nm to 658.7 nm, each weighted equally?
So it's 169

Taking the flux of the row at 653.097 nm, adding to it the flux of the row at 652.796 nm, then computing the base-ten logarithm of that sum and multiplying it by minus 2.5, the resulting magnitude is -3.832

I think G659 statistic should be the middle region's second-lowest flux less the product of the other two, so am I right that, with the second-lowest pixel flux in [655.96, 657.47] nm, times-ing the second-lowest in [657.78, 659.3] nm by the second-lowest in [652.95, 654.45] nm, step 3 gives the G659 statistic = -265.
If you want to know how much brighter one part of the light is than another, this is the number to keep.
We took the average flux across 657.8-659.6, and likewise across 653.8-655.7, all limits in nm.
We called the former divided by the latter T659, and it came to 0.99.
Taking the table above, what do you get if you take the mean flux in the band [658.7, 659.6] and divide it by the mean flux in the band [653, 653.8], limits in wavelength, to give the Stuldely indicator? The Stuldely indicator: 0.95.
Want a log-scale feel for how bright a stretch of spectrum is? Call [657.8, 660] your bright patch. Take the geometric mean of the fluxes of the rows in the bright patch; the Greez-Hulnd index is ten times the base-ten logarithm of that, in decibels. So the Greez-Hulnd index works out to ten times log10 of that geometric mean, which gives 12.28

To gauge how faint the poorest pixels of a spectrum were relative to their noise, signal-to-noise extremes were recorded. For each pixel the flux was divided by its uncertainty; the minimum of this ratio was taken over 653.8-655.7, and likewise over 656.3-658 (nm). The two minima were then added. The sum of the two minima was 18.5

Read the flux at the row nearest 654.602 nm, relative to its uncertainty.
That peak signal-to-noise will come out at 9.6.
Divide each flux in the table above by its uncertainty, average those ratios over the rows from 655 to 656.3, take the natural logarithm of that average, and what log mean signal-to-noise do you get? 2.40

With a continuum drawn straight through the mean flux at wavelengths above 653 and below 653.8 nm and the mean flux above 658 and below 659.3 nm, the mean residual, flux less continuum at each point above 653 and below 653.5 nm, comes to -0.6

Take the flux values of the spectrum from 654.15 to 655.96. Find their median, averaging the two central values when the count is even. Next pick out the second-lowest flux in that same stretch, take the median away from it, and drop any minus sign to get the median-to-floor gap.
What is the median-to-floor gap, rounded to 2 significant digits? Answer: 0.95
